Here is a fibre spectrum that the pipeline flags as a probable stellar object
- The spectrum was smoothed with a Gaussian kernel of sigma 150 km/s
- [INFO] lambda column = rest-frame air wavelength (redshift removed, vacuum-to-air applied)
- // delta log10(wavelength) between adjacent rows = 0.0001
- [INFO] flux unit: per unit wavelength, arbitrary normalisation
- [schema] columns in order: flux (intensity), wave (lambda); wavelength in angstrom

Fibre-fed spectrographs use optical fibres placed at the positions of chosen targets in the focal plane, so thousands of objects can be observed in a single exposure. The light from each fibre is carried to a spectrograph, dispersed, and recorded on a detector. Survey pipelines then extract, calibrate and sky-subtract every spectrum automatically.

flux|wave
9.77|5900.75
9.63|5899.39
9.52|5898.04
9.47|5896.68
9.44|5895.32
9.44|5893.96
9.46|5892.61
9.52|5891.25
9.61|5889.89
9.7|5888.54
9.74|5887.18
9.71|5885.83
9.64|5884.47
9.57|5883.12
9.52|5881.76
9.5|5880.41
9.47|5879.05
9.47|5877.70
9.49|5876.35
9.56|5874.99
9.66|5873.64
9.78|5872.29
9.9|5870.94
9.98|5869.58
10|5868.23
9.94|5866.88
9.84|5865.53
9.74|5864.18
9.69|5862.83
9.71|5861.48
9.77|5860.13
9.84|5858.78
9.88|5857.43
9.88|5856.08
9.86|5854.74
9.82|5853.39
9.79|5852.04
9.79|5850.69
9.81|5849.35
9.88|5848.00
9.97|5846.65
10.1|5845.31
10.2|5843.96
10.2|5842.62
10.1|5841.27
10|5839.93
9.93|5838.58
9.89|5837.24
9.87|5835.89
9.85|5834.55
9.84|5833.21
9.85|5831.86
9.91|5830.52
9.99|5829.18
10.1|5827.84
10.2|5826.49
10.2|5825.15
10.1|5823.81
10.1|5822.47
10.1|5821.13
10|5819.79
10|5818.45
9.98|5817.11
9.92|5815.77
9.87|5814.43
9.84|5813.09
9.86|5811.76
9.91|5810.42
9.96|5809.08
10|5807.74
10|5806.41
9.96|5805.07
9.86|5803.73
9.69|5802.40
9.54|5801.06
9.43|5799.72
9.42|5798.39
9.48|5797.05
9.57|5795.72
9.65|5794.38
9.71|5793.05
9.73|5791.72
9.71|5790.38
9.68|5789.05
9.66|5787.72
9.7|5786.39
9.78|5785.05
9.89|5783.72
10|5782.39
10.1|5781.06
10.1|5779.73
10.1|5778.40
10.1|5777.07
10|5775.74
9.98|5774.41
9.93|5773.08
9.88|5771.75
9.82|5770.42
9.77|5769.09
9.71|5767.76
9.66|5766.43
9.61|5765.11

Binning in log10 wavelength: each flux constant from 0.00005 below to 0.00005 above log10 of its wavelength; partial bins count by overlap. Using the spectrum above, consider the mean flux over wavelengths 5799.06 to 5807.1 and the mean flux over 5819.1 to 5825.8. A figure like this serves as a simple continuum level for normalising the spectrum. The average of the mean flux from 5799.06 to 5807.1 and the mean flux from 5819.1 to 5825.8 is 9.92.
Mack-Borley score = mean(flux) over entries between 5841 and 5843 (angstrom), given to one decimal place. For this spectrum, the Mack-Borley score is 10.1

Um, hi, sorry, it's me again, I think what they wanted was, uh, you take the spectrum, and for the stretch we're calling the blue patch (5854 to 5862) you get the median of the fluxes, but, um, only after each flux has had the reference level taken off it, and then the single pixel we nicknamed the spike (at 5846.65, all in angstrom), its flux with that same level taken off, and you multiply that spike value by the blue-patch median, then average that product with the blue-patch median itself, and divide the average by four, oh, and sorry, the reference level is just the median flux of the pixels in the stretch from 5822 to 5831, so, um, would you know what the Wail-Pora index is -0.0272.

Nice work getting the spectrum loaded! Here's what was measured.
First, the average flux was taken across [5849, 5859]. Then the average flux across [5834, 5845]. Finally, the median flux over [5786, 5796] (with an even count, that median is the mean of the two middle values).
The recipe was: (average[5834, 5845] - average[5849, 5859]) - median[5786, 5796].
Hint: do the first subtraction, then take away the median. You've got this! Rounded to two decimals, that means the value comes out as -9.52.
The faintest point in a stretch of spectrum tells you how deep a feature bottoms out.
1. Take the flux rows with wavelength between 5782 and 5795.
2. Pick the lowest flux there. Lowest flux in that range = 9.65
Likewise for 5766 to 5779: 9.66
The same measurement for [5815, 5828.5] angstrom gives 9.92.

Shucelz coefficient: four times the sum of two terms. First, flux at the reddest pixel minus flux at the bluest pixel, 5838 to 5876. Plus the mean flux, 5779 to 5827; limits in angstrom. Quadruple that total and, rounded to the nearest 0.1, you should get 37.9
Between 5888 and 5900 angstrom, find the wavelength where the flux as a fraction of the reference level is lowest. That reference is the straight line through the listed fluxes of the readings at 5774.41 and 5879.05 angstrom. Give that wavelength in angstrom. 5893.96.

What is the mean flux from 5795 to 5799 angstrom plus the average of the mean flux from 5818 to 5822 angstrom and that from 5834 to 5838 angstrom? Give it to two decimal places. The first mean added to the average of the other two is 19.44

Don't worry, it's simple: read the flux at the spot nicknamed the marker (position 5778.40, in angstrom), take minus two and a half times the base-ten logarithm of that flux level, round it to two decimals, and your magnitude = -2.51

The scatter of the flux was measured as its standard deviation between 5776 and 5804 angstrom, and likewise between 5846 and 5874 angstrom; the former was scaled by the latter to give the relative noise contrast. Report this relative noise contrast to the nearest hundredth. 2.35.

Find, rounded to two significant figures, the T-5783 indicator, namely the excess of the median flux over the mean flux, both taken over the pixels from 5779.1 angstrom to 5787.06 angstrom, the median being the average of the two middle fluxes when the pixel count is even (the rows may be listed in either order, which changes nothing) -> 0.017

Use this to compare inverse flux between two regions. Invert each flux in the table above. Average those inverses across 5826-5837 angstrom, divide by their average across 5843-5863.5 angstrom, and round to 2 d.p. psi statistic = 0.99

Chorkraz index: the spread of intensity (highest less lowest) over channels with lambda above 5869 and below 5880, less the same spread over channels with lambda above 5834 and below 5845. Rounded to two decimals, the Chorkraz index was 0.16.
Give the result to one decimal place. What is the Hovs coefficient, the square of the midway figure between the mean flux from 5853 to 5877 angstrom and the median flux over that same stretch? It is 96.3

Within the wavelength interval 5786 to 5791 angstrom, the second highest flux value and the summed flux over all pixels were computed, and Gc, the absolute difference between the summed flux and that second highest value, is 29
